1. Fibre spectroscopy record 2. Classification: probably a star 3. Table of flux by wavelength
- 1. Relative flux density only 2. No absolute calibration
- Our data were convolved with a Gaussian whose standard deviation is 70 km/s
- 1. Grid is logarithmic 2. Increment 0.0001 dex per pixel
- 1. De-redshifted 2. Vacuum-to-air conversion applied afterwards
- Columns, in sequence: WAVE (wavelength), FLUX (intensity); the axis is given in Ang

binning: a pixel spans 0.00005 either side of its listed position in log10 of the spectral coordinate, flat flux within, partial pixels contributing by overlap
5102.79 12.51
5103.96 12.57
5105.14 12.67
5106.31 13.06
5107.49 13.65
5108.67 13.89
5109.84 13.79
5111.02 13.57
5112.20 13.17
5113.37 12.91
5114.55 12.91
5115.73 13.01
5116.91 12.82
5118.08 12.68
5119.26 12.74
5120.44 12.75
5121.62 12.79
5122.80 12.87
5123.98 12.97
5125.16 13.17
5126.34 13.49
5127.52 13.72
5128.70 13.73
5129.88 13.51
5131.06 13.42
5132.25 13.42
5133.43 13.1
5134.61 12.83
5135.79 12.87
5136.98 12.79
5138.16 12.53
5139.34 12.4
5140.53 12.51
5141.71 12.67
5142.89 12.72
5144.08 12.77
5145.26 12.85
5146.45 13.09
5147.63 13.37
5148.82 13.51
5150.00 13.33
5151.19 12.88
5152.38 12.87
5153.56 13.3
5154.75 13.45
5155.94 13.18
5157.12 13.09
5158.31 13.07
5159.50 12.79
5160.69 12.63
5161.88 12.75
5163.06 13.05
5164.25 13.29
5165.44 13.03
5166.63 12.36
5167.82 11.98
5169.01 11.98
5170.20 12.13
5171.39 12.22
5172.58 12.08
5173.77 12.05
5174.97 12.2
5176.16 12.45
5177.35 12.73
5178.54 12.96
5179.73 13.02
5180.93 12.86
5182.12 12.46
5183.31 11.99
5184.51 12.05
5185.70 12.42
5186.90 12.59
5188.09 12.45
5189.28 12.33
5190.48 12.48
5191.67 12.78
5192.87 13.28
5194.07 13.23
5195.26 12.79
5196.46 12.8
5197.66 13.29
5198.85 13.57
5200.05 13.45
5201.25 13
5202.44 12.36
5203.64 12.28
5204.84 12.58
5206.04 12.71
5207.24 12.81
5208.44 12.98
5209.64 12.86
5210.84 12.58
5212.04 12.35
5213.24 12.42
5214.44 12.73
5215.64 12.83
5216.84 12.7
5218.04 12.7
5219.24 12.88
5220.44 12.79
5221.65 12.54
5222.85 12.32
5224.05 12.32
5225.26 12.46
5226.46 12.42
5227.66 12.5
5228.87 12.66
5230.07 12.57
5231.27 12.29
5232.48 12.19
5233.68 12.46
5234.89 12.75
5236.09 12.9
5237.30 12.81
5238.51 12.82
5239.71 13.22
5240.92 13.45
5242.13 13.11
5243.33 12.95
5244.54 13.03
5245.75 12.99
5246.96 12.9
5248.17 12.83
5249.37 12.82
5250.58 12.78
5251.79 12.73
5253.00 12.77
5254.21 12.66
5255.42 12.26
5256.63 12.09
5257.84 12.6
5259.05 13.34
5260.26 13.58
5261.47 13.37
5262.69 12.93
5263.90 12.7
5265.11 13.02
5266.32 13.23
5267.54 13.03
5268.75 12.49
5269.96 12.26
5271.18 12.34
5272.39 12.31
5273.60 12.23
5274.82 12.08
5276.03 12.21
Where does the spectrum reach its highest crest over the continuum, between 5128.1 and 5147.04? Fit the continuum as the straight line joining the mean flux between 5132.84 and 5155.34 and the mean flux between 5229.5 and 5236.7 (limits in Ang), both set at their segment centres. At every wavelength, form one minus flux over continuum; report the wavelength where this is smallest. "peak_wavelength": 5128.70 Ang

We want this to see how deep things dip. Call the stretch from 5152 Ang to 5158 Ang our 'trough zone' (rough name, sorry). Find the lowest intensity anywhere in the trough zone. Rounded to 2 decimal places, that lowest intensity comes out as 12.87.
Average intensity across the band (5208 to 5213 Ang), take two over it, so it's 0.158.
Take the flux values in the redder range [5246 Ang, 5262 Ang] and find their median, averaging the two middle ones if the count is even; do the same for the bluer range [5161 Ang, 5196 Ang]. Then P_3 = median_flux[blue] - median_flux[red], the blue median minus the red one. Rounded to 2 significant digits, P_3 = -0.32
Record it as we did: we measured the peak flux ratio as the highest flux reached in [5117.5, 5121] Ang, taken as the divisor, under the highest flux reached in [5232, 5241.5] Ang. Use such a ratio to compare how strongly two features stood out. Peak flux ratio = 1.05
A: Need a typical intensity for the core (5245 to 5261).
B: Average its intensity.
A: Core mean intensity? 12.8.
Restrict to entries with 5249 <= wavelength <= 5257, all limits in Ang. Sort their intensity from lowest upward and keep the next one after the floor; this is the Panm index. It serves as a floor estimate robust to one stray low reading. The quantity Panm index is 12.26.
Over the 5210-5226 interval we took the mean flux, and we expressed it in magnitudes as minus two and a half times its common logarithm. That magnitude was -2.75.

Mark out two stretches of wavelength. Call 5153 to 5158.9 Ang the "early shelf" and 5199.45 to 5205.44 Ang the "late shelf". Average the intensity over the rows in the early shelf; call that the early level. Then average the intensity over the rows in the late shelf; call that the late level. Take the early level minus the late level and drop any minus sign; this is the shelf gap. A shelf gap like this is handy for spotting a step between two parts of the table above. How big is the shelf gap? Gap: 0.48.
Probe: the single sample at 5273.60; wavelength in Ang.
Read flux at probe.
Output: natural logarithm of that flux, 2.50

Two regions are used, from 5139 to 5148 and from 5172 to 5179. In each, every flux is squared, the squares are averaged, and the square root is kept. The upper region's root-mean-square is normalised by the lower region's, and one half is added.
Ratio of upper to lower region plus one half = 1.47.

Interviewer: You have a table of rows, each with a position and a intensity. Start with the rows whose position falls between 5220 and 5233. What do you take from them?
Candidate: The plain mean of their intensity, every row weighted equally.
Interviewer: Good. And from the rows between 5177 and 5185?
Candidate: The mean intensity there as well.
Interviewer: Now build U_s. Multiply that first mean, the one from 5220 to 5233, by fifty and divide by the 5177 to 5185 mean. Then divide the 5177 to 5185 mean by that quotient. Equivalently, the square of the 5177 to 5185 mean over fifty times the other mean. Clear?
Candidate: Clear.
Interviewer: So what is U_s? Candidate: 0.254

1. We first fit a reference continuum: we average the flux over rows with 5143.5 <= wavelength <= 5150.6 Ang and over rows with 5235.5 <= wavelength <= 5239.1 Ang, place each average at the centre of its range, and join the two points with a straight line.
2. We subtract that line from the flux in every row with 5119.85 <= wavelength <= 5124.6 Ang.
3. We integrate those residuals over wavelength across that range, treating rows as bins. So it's -1.9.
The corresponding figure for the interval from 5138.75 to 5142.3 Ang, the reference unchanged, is -2.3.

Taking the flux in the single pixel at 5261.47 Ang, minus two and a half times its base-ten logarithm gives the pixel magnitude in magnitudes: -2.815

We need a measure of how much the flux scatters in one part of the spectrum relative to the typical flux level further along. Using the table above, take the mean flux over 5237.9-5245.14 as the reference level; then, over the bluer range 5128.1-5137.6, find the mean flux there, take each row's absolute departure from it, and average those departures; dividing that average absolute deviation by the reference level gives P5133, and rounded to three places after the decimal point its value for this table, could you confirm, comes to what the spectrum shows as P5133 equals 0.024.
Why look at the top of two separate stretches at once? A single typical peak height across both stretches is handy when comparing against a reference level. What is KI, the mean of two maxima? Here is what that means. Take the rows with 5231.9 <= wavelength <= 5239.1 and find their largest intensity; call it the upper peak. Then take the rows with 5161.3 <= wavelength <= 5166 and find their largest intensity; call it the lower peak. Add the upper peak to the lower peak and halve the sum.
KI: 13.1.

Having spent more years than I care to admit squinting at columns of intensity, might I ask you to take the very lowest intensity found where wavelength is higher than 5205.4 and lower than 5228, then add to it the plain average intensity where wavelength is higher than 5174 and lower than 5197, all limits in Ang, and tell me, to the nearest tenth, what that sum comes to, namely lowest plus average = 24.9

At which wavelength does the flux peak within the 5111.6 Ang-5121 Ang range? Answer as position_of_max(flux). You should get 5112.20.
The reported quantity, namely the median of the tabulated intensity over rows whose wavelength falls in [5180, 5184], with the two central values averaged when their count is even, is 12.5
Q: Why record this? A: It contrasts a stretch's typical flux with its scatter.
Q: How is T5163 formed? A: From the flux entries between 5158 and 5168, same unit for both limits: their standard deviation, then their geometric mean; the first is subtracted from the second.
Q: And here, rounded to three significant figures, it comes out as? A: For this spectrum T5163 12.4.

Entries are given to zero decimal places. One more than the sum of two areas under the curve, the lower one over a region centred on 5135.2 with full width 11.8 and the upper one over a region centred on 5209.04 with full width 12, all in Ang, 305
